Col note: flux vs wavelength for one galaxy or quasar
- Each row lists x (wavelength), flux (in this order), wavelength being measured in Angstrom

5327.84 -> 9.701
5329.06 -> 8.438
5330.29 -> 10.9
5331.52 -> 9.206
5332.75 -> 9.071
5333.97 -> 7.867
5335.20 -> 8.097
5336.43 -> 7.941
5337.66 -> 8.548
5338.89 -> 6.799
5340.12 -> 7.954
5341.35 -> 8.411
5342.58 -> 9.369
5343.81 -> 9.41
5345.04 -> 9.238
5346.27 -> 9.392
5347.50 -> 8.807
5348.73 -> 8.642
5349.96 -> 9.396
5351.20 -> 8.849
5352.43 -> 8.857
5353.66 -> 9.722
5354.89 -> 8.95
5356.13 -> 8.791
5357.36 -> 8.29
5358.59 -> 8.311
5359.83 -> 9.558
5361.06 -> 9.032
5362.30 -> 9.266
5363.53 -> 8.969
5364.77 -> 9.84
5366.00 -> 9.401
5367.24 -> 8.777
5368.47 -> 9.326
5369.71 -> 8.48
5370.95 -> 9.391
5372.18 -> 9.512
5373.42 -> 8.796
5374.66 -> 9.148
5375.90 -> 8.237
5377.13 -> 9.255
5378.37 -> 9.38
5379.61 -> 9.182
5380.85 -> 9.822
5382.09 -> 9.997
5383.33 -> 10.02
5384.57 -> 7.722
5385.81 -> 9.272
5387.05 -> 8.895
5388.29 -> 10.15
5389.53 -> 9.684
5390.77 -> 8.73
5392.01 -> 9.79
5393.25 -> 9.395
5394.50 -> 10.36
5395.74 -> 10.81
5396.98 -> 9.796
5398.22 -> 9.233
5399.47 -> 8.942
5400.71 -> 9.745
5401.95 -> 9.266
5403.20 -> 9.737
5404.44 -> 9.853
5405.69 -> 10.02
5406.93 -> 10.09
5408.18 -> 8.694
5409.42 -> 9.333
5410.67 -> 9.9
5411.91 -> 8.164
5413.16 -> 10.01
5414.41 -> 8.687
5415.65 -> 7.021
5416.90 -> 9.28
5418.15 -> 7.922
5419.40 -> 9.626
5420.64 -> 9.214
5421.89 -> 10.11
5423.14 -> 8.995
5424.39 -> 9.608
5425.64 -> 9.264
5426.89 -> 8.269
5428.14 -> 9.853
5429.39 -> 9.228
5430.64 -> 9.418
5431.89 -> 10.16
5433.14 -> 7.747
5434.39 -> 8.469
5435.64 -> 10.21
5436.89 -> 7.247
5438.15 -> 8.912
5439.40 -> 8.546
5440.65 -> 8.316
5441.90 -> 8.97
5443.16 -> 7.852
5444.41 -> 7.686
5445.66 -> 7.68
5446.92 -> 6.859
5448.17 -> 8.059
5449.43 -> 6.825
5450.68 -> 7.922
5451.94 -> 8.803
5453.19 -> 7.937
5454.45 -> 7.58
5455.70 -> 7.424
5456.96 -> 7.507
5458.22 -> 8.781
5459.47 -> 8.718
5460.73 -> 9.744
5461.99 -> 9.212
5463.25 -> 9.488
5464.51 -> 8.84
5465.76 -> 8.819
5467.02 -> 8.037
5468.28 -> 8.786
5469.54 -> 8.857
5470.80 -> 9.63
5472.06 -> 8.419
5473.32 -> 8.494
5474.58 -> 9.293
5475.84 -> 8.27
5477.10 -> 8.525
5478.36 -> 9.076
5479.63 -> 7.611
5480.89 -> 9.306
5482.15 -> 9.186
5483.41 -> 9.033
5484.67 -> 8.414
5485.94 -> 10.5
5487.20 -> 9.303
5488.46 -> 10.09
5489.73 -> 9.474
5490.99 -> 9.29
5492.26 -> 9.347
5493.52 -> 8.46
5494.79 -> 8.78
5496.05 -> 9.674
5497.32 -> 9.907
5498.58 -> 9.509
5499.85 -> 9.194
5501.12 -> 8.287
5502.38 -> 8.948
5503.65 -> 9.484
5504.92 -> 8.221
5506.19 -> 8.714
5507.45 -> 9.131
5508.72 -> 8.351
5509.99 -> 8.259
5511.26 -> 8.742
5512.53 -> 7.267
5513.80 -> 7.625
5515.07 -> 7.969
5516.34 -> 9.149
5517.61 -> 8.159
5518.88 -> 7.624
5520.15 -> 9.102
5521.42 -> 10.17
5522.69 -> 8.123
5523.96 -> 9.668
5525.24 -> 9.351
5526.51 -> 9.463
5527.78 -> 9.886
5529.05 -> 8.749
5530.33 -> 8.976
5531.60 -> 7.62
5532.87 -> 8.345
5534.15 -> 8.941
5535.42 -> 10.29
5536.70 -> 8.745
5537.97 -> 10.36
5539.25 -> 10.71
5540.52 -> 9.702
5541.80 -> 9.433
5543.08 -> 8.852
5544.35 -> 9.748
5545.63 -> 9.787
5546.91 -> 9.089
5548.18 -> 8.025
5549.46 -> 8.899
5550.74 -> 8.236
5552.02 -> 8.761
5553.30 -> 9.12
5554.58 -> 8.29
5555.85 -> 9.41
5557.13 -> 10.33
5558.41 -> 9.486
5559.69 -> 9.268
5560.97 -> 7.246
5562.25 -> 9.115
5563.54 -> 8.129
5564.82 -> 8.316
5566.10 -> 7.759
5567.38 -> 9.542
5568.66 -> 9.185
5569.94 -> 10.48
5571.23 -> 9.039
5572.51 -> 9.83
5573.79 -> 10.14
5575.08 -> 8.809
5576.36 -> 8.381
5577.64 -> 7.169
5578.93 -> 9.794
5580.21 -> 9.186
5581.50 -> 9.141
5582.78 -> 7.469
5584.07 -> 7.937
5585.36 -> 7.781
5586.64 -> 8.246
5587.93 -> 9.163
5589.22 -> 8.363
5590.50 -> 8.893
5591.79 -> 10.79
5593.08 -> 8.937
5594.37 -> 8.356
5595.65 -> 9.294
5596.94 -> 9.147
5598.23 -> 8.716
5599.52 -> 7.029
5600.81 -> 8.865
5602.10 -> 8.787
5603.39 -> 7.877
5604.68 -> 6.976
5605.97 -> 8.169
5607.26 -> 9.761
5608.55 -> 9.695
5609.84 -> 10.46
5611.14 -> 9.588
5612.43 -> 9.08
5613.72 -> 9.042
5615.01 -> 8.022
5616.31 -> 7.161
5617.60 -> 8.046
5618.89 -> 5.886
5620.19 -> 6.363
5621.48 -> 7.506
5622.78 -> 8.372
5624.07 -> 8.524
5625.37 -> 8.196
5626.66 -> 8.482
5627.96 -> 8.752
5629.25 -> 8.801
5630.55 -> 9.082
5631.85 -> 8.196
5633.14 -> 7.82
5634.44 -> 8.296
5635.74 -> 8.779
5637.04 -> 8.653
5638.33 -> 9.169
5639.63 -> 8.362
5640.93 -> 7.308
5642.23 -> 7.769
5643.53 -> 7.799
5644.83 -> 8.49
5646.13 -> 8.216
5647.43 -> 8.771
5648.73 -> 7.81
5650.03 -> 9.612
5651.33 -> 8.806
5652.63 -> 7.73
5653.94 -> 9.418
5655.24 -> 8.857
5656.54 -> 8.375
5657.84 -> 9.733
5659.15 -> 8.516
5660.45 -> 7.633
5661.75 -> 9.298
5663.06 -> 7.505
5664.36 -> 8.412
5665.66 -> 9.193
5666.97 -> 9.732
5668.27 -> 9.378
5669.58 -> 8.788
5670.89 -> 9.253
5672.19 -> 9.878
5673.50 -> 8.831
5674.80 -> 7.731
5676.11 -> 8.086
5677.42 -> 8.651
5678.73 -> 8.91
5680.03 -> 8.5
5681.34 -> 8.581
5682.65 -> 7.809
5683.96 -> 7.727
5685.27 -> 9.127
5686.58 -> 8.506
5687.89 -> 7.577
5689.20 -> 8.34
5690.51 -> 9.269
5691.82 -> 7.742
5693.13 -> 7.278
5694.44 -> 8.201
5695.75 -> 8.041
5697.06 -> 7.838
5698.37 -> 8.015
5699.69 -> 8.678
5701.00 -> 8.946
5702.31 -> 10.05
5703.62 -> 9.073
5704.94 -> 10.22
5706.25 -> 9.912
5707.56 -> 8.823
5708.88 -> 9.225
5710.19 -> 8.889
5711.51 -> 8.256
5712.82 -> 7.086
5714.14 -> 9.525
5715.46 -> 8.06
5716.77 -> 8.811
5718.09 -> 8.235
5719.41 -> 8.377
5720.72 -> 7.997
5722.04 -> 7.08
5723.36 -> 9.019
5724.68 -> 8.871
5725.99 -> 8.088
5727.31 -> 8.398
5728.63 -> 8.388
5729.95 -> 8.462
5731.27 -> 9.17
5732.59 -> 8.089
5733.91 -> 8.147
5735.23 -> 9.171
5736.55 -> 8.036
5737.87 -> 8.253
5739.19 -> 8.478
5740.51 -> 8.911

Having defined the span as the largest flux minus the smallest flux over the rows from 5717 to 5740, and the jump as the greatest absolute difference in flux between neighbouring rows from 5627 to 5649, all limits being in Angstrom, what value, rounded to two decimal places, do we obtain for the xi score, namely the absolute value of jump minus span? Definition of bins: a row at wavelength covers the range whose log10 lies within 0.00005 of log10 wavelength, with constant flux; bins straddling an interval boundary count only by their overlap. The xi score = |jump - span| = 1.04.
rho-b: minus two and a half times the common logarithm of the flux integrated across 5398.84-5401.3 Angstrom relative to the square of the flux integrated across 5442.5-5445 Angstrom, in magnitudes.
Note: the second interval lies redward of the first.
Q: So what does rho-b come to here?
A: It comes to 3.0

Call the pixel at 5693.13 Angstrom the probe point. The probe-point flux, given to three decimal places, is 7.278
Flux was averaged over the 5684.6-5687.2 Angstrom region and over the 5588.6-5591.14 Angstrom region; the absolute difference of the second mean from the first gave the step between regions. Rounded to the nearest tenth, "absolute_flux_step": 0.2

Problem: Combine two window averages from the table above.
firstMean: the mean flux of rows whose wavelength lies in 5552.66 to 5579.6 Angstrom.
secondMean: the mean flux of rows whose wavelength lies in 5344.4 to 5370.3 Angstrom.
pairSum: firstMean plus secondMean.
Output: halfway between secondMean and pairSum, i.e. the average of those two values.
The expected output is 13.5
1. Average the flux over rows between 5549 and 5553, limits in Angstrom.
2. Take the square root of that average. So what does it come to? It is 2.94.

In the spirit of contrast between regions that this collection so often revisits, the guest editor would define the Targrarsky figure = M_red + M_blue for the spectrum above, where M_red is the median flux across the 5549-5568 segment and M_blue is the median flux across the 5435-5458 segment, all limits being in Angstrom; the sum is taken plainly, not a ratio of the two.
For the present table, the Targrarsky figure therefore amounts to 16.8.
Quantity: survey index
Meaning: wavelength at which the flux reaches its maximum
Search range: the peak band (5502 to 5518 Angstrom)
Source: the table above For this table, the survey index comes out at 5503.65 Angstrom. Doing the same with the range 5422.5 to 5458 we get 5435.64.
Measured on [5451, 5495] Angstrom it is 5485.94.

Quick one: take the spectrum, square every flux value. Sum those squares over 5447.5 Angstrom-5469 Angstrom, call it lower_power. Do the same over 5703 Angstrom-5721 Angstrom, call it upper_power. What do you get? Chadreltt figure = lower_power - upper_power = 124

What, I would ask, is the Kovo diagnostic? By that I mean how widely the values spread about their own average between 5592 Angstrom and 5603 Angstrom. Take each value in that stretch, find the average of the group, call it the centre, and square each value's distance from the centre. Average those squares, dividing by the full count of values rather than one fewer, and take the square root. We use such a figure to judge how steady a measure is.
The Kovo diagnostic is 0.66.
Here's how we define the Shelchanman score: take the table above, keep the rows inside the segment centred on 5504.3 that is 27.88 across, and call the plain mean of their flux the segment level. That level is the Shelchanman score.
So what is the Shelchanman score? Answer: 8.75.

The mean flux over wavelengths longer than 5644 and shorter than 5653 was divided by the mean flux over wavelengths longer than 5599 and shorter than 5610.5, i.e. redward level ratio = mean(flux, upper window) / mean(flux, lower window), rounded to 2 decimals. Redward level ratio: 0.98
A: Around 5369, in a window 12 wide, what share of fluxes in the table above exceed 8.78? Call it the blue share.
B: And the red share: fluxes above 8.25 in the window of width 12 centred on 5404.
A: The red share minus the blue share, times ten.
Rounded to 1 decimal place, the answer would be 2.0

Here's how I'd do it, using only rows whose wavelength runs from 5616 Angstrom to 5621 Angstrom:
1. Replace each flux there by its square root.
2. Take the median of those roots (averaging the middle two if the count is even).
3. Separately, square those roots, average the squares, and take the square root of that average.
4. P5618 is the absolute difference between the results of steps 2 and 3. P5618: 0.021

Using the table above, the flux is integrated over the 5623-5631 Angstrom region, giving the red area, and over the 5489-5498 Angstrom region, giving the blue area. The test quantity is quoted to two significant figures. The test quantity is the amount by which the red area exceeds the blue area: -15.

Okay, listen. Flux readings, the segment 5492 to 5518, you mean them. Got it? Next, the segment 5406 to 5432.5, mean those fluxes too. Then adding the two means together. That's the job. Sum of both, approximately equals 17.91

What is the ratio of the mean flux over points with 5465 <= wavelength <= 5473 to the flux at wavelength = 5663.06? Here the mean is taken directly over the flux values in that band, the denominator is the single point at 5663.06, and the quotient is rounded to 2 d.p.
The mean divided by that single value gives 1.17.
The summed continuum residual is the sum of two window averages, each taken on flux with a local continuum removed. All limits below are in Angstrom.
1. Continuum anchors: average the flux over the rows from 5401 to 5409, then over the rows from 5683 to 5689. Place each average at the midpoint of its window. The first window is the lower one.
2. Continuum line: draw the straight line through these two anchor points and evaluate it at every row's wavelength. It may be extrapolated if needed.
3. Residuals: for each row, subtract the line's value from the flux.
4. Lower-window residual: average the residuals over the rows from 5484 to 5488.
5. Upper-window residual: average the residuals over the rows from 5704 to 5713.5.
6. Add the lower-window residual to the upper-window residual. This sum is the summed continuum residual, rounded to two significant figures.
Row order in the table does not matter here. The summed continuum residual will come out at 1.0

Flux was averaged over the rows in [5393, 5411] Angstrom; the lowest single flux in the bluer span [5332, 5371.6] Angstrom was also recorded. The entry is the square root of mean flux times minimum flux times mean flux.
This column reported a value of 25.2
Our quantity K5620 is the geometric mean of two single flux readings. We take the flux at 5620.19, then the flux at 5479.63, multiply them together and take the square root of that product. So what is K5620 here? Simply 6.96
